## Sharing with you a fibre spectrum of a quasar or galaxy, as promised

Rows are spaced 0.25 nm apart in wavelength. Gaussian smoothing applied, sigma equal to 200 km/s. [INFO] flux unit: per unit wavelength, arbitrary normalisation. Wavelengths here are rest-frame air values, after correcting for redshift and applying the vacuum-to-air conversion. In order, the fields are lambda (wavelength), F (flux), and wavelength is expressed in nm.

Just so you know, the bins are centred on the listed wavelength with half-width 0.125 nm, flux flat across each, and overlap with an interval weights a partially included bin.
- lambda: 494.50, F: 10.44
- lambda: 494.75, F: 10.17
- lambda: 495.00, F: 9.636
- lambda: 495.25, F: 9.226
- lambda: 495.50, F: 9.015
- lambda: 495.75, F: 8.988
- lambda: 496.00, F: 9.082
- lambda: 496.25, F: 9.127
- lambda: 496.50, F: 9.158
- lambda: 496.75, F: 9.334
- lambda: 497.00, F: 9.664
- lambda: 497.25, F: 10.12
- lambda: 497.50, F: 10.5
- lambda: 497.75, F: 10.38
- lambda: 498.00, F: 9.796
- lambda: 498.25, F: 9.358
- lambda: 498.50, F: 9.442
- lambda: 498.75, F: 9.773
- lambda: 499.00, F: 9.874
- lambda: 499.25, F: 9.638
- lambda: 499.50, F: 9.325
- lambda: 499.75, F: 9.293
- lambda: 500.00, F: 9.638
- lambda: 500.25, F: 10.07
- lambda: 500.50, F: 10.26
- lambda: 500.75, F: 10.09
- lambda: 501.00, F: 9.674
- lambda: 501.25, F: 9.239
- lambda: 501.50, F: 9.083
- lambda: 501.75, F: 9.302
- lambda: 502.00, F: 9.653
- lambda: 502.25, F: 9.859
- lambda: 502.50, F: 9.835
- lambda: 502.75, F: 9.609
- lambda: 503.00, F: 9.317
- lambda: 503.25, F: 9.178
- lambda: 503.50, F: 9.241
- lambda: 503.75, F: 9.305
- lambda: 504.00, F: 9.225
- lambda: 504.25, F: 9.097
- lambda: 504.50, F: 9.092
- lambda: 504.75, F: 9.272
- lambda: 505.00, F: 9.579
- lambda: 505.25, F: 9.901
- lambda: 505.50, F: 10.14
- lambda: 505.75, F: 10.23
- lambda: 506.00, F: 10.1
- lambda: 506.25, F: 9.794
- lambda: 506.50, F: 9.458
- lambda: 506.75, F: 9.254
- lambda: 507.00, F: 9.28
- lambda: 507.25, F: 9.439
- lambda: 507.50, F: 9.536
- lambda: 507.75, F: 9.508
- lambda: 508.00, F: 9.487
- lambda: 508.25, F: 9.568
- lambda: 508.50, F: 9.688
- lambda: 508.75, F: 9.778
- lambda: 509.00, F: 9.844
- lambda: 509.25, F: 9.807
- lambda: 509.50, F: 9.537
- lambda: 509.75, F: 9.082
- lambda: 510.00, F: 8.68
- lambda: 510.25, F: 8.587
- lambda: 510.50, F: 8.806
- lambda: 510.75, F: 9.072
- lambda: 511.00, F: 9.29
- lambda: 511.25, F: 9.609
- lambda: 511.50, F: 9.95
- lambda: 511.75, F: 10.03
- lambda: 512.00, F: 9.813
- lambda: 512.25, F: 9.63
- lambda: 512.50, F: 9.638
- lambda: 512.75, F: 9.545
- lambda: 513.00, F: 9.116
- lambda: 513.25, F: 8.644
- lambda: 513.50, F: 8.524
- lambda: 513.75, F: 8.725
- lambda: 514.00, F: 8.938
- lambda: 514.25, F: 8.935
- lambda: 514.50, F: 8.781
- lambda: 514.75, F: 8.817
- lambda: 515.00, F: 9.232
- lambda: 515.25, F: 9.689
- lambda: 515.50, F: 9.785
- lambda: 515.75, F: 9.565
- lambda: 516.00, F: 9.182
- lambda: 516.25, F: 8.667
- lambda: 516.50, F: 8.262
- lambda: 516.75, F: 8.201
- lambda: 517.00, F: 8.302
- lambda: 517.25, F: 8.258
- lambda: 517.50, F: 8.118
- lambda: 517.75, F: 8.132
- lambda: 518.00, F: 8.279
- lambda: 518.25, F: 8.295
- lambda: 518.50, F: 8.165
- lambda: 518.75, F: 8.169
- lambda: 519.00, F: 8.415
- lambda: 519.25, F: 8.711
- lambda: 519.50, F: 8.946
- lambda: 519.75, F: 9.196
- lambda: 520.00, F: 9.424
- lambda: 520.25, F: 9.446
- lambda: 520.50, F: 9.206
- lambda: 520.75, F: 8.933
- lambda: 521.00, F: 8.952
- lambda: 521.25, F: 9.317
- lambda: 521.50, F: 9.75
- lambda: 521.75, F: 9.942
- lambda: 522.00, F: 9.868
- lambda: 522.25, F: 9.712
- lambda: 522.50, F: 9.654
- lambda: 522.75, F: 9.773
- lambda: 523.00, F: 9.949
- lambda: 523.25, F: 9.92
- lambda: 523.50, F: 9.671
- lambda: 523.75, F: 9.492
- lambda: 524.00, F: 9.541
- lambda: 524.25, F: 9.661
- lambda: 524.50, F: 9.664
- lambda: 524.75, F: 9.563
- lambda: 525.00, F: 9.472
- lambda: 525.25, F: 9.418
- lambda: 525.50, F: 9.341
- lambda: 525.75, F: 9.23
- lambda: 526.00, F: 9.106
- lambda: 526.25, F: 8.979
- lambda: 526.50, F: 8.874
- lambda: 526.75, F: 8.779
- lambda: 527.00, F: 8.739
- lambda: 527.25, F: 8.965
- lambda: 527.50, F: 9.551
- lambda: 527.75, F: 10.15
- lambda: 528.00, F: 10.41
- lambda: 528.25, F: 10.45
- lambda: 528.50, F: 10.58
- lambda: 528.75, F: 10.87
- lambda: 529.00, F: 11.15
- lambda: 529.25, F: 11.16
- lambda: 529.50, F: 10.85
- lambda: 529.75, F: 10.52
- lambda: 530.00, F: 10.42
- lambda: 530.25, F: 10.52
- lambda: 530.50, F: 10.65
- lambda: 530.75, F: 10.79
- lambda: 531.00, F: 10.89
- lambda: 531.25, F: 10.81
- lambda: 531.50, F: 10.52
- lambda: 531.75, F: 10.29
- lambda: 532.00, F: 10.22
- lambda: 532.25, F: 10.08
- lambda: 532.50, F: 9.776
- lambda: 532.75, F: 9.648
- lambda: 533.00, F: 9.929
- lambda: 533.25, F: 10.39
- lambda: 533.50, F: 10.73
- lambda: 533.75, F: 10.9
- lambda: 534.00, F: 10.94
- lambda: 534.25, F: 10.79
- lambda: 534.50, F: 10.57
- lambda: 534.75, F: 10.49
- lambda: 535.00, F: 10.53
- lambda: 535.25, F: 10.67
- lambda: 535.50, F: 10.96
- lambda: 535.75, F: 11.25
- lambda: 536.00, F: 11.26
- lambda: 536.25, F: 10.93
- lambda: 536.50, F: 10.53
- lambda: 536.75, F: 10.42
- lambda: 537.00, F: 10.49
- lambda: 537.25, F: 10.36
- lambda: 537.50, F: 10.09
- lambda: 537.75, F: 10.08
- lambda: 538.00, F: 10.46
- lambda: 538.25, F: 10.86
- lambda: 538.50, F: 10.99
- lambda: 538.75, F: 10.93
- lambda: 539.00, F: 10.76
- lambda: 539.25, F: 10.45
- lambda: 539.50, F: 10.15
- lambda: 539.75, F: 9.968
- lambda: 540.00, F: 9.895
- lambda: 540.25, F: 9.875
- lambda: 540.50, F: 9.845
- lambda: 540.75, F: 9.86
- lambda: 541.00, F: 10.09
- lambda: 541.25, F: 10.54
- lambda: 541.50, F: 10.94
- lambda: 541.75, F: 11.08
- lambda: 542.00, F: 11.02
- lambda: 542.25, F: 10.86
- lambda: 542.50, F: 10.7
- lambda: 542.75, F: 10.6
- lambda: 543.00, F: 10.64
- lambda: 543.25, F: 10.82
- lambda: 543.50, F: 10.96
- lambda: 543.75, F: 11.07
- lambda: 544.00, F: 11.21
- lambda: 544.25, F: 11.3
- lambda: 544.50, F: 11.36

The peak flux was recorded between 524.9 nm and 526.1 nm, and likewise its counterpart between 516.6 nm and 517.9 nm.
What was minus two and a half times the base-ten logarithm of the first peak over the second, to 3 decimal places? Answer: -0.143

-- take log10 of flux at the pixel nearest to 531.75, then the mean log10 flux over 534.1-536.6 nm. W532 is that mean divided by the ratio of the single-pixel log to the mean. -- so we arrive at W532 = 1.05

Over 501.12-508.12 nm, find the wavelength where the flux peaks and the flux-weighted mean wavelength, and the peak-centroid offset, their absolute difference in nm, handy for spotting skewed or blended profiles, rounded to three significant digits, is 1.11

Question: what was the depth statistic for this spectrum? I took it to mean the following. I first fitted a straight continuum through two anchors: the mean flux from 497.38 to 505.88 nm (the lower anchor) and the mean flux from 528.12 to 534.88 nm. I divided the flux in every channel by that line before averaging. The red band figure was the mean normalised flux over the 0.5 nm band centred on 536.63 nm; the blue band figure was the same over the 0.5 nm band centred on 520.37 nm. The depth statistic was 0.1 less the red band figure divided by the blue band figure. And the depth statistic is -0.97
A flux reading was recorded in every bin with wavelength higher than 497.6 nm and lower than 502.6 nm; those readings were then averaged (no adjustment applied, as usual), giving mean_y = 9.68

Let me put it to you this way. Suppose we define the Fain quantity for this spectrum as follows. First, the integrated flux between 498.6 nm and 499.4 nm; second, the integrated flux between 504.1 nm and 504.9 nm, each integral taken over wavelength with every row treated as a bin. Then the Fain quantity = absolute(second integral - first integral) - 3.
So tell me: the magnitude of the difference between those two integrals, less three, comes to -2.54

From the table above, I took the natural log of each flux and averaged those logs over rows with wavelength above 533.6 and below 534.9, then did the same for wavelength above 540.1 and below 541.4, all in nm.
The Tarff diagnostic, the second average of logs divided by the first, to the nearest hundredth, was 0.97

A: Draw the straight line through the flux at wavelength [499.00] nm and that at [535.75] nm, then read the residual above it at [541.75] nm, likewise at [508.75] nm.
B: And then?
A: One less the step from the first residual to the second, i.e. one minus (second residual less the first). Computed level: 1.1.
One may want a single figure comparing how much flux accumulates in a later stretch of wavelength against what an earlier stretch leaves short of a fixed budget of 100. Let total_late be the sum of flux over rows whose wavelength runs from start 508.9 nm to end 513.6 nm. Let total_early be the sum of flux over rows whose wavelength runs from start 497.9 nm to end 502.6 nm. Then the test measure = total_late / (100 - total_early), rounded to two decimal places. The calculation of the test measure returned -2.13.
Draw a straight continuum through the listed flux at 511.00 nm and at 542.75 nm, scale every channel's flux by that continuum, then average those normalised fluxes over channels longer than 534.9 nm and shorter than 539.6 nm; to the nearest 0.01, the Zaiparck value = 1.03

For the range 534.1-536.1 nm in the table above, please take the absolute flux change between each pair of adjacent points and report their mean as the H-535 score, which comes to 0.15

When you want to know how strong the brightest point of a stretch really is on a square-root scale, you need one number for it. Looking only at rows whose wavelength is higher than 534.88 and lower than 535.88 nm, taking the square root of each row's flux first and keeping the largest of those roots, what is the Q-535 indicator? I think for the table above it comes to 3.35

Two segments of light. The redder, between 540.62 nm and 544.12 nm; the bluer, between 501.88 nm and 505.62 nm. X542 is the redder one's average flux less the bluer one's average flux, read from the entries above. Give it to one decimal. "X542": 1.3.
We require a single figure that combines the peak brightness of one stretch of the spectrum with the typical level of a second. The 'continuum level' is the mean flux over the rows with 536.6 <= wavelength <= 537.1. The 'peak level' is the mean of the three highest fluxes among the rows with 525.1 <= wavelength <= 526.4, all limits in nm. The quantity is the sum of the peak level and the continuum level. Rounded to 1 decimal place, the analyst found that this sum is 19.8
